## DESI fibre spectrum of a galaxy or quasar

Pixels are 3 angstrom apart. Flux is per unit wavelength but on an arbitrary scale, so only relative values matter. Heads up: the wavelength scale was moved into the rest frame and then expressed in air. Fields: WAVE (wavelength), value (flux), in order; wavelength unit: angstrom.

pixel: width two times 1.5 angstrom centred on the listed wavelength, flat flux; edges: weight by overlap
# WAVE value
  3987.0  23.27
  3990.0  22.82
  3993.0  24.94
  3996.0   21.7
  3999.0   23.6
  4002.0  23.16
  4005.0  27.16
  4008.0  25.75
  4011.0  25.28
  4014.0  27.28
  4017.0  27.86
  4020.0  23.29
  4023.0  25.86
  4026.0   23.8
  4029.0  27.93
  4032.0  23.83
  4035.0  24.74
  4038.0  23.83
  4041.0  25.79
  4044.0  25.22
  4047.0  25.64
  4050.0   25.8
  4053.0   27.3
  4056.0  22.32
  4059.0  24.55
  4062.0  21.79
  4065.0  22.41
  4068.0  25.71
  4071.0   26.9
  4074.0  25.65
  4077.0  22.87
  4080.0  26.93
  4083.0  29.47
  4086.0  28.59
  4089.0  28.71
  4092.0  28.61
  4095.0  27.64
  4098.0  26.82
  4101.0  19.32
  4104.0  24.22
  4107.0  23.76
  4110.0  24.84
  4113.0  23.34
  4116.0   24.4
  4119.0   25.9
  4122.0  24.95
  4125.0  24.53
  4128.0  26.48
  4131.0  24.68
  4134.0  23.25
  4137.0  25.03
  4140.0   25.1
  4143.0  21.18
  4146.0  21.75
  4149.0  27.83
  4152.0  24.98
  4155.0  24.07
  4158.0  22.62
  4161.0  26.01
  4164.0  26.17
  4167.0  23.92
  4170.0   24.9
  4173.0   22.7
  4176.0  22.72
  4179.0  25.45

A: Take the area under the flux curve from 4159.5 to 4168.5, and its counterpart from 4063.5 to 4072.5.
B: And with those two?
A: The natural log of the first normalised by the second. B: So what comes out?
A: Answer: 0.01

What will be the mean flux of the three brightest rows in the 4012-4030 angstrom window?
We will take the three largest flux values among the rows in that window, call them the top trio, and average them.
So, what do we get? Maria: 27.7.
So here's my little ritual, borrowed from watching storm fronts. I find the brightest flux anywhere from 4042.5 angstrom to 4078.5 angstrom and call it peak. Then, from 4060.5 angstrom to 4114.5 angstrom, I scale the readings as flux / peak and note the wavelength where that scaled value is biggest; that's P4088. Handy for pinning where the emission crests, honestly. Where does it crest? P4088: 4083.0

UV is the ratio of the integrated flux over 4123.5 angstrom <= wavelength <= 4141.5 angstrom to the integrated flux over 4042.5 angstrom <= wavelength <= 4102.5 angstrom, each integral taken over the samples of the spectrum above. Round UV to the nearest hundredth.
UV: 0.29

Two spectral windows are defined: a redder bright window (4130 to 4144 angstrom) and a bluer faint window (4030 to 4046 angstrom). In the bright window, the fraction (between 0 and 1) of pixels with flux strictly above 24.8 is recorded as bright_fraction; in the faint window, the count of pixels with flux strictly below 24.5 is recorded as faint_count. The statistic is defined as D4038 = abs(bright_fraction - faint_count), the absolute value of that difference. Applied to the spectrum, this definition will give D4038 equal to 1.6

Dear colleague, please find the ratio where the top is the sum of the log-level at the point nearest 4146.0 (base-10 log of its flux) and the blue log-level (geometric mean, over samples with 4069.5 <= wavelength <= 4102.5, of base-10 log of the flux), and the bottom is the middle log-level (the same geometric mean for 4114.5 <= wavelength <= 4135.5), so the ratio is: 1.98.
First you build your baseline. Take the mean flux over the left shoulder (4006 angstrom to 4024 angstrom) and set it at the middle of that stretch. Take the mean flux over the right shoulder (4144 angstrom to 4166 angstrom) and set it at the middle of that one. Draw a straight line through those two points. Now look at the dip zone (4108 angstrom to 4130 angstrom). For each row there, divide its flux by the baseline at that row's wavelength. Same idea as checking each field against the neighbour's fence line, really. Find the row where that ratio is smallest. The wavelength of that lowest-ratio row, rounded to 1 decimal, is 4113.0 angstrom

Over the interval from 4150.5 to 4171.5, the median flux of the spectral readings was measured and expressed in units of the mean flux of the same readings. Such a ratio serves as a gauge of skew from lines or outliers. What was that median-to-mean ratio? 1.01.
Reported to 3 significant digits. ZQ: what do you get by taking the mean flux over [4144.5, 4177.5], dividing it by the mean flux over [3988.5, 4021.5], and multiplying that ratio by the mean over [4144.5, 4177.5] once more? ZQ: 23.9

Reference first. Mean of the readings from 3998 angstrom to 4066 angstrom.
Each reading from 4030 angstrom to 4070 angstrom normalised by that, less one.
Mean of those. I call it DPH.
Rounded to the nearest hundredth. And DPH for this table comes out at -0.02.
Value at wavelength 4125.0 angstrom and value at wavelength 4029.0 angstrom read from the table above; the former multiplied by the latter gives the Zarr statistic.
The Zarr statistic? 685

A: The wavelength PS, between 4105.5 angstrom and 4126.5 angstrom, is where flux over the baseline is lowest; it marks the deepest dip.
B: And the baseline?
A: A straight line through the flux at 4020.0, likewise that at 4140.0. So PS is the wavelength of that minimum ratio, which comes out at 4113.0 angstrom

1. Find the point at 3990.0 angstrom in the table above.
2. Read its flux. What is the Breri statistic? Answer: 22.82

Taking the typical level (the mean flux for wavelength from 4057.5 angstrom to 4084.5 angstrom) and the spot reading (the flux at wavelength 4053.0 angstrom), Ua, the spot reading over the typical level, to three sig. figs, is 1.09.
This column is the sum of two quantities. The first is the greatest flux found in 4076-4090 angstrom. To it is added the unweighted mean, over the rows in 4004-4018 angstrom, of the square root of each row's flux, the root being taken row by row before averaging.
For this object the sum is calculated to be 34.6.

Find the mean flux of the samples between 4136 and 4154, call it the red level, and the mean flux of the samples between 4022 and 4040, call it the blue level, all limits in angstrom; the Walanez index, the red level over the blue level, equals 0.97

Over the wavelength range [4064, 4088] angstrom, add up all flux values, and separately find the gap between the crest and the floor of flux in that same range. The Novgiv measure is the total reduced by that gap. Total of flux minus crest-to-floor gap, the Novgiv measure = 201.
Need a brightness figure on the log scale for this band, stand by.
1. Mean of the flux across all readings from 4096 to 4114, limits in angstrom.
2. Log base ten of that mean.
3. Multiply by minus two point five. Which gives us -3.44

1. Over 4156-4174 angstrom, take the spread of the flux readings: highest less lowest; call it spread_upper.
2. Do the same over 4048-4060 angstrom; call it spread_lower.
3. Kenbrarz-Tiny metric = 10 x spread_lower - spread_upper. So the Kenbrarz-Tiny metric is 46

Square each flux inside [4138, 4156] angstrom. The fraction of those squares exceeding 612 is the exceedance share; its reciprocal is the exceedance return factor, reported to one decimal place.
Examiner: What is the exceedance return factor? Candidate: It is 2.0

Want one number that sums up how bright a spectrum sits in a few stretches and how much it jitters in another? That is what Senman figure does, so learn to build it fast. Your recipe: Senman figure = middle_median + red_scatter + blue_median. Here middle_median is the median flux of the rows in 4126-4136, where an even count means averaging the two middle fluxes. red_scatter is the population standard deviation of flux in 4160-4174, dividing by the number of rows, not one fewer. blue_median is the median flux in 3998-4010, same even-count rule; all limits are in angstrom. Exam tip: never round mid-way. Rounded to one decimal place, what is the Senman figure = 50.7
